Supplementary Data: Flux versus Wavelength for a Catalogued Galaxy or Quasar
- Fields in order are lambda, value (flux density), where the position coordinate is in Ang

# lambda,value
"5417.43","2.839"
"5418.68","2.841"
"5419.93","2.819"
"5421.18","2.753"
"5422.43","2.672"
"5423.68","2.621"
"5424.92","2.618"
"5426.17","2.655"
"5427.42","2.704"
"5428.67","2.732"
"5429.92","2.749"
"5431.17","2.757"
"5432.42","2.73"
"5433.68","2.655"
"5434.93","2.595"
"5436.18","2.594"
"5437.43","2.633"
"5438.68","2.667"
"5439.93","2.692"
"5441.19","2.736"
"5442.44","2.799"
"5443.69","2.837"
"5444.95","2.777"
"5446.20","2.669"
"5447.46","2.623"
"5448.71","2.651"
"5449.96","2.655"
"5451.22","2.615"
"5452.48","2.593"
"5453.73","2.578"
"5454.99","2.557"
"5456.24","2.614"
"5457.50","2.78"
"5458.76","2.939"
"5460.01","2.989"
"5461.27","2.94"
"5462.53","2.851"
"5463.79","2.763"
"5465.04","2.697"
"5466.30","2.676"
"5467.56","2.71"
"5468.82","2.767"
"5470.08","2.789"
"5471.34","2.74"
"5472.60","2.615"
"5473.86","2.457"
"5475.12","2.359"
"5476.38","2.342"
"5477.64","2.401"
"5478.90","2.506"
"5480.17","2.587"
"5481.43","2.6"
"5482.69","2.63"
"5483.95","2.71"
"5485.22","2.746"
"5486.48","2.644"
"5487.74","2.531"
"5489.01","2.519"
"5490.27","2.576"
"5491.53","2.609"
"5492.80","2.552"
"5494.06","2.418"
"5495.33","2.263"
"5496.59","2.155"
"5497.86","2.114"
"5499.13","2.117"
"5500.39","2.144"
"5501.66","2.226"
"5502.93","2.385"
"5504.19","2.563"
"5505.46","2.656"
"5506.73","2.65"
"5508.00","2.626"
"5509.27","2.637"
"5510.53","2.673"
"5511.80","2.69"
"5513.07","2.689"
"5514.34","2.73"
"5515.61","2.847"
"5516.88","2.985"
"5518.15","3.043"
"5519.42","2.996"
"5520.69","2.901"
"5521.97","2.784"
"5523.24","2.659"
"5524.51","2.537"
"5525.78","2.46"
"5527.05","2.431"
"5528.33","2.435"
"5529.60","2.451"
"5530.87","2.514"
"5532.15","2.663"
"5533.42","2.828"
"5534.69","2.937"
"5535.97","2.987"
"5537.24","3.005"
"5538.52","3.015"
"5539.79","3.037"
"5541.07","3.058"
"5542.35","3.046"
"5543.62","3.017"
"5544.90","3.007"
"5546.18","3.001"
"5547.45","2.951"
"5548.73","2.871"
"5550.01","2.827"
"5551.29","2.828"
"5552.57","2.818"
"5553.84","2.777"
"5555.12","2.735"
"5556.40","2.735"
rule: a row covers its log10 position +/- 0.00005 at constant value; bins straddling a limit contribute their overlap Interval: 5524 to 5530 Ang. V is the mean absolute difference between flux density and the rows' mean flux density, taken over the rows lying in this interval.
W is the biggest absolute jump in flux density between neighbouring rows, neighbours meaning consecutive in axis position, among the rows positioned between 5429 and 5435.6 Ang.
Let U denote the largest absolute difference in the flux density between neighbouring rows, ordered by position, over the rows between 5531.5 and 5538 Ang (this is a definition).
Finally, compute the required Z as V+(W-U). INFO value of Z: -0.06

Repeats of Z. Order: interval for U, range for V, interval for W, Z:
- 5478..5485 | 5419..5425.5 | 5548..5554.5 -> 0.03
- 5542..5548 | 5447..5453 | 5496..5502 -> 0.05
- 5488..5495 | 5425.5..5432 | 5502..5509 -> 0.08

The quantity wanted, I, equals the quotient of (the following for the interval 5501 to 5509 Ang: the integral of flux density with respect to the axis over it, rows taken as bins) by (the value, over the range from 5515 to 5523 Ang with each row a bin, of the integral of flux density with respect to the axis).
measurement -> 0.87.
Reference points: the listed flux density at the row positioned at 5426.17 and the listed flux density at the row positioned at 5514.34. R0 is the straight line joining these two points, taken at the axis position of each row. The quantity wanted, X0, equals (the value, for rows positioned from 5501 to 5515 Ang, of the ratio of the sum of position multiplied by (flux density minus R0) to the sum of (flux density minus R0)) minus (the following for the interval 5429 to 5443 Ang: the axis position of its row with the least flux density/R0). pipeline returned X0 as 68.3 Ang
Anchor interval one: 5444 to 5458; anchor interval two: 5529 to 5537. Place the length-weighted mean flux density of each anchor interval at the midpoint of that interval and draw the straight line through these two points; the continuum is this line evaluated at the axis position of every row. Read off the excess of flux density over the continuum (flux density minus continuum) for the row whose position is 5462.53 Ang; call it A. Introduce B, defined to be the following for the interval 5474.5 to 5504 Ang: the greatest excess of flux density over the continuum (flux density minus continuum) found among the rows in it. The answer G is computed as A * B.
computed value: 0.011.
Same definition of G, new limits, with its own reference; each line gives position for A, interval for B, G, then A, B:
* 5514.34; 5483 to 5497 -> 0.000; 0.01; 0.06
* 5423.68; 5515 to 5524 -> 0.002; 0.00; 0.31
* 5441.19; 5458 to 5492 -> 0.033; 0.10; 0.33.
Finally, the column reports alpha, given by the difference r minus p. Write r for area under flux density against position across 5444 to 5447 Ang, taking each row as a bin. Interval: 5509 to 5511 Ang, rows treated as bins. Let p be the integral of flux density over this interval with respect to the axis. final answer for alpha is 2.8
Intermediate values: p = 5.3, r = 8.2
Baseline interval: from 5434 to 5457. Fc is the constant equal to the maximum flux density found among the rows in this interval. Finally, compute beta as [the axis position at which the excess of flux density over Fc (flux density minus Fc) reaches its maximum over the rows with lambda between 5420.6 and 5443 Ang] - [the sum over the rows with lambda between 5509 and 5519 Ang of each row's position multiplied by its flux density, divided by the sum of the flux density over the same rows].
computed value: -71.4 Ang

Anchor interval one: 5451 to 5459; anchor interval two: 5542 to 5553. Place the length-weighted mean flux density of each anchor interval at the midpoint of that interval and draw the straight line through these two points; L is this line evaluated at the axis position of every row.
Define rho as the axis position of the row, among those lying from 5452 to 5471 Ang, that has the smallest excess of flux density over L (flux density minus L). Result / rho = 5454.99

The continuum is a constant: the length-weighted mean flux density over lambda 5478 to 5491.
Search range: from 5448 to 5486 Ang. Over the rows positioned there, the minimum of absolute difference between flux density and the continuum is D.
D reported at 0.0010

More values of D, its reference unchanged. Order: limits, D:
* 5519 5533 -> 0.0580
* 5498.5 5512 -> 0.0250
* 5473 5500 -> 0.0010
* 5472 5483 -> 0.0010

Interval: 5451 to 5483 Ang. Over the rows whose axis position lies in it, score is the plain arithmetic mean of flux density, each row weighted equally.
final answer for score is 2.66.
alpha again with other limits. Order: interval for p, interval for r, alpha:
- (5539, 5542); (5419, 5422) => -0.8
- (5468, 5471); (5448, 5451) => -0.4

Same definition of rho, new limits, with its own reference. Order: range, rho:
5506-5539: 5527.05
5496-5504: 5499.13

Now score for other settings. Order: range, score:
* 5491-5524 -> 2.58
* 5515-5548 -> 2.83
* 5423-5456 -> 2.67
